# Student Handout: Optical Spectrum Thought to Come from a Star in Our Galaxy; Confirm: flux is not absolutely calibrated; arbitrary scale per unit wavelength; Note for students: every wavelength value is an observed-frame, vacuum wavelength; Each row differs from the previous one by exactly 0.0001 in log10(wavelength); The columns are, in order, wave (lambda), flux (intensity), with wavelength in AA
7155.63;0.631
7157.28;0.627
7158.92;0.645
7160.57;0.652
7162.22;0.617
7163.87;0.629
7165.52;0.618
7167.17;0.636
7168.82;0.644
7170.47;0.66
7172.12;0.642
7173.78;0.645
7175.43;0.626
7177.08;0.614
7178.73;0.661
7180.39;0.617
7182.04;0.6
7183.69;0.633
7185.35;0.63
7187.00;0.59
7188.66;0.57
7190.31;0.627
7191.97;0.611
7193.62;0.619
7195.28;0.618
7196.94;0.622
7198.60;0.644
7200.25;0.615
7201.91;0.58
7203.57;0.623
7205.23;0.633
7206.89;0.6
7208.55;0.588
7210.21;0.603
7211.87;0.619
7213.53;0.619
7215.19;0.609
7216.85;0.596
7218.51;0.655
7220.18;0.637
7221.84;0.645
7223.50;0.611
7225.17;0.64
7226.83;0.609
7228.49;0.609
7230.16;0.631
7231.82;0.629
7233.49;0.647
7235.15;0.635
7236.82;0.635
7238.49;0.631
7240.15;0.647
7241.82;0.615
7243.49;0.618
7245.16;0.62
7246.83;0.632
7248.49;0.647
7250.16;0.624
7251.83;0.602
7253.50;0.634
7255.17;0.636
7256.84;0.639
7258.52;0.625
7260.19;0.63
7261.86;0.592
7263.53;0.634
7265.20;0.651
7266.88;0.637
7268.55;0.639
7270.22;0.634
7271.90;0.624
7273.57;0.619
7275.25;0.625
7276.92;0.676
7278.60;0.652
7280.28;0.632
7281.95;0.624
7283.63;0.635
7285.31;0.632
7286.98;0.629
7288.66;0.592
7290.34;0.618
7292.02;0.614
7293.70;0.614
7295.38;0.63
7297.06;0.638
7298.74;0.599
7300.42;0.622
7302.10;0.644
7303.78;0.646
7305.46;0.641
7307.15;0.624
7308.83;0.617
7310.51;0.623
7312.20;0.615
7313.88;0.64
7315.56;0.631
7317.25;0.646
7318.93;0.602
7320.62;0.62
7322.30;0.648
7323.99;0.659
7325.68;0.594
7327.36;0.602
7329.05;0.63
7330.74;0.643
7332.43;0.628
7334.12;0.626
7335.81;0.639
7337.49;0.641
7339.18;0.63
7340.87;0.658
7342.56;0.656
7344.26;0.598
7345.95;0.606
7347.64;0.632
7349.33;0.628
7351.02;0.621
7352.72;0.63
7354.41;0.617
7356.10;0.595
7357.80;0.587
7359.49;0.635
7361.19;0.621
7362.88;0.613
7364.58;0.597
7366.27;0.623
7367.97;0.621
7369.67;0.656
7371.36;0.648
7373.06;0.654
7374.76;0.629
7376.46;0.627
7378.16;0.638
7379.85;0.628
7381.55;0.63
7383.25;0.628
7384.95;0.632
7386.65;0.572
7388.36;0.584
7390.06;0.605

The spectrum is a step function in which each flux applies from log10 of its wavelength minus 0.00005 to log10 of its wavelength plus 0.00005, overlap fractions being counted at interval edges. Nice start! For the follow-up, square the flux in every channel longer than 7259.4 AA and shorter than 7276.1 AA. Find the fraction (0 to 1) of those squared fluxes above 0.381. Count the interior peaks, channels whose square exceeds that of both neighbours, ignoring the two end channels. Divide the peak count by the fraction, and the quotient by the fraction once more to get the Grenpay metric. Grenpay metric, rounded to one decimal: 2.5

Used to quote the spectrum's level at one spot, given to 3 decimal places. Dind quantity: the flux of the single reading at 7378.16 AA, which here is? 0.638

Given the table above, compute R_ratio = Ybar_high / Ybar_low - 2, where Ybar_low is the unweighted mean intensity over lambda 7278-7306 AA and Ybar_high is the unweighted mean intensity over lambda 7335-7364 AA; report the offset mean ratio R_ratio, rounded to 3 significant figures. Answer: -1.01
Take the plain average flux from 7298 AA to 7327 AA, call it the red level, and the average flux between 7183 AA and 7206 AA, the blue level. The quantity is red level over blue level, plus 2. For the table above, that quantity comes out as 3.02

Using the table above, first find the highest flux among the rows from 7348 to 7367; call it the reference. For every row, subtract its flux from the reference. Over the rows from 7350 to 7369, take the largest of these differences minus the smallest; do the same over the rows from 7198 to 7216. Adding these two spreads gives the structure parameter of 0.112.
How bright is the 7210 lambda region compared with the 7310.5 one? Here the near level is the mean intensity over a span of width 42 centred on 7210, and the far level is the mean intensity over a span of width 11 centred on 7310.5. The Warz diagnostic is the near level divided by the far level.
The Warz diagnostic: 0.99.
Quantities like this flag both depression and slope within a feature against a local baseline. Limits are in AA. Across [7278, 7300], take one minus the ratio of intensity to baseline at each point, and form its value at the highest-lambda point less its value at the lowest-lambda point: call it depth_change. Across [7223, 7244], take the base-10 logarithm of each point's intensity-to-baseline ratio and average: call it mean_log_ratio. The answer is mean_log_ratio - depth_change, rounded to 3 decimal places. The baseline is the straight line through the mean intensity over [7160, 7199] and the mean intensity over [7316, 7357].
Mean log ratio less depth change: -0.084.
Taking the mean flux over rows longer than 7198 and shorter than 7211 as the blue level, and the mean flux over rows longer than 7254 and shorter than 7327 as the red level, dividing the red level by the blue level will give 1.03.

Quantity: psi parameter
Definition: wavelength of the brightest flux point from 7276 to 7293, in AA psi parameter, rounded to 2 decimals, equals 7276.92 AA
